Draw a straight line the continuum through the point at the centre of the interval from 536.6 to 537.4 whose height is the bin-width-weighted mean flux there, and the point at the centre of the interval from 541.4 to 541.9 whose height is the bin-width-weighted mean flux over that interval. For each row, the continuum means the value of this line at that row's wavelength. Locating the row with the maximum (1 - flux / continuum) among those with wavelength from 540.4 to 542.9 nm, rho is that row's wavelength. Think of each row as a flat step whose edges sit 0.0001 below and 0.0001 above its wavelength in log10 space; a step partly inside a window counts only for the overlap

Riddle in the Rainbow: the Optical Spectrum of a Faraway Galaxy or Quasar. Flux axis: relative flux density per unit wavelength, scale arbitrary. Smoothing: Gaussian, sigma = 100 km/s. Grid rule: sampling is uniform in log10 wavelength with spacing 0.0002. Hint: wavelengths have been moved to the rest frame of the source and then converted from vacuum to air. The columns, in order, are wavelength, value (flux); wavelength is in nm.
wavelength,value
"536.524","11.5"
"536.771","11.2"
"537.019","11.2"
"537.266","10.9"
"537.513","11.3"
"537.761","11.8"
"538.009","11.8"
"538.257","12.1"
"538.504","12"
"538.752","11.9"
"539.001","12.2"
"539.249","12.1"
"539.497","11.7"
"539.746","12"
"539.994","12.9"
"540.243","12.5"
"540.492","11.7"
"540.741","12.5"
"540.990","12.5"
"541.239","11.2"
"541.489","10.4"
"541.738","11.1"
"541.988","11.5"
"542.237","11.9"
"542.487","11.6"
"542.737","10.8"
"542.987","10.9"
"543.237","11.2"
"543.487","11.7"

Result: 541.489 nm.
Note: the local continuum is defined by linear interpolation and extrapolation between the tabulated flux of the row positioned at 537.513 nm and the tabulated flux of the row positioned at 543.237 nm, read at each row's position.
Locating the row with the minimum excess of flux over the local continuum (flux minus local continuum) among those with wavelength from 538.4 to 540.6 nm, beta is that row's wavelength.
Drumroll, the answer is 539.497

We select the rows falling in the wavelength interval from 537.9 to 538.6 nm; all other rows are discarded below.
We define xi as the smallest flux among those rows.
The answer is 11.8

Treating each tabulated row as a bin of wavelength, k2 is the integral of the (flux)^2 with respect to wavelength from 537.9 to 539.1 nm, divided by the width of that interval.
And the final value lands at 144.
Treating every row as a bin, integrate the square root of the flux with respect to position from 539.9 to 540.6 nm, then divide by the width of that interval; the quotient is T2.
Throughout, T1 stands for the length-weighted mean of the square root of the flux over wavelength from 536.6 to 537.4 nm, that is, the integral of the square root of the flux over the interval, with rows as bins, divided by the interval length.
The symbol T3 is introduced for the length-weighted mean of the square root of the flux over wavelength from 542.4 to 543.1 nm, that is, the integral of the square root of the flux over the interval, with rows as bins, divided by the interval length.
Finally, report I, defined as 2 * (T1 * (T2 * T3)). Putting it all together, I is 78.0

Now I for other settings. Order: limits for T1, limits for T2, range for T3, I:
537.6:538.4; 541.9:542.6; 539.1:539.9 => 81.6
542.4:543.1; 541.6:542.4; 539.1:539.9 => 78.2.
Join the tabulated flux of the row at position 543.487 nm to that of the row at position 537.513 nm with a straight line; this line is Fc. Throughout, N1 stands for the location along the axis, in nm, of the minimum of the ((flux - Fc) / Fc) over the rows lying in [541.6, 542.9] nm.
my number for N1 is 542.737 nm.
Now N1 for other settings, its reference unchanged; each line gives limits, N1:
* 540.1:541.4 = 541.239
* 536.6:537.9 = 537.266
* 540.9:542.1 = 541.489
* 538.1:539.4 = 538.752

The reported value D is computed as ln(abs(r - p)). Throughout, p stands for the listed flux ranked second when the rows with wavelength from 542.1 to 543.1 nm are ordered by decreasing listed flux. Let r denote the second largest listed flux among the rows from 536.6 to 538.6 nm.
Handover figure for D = -0.9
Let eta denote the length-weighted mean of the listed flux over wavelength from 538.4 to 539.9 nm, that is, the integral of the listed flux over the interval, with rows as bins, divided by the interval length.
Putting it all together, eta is 12.0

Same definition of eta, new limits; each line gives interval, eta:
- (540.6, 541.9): 11.5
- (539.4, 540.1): 12.2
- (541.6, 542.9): 11.4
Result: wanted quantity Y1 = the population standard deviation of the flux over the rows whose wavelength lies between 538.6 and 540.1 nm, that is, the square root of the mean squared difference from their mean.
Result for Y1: 0.38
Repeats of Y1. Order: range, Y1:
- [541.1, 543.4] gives 0.43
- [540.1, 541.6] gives 0.80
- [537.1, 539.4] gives 0.40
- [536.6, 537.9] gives 0.29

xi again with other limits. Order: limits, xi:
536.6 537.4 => 10.9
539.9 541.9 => 10.4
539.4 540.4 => 11.7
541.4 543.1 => 10.4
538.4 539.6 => 11.7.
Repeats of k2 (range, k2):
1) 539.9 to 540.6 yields 153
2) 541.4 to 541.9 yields 117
